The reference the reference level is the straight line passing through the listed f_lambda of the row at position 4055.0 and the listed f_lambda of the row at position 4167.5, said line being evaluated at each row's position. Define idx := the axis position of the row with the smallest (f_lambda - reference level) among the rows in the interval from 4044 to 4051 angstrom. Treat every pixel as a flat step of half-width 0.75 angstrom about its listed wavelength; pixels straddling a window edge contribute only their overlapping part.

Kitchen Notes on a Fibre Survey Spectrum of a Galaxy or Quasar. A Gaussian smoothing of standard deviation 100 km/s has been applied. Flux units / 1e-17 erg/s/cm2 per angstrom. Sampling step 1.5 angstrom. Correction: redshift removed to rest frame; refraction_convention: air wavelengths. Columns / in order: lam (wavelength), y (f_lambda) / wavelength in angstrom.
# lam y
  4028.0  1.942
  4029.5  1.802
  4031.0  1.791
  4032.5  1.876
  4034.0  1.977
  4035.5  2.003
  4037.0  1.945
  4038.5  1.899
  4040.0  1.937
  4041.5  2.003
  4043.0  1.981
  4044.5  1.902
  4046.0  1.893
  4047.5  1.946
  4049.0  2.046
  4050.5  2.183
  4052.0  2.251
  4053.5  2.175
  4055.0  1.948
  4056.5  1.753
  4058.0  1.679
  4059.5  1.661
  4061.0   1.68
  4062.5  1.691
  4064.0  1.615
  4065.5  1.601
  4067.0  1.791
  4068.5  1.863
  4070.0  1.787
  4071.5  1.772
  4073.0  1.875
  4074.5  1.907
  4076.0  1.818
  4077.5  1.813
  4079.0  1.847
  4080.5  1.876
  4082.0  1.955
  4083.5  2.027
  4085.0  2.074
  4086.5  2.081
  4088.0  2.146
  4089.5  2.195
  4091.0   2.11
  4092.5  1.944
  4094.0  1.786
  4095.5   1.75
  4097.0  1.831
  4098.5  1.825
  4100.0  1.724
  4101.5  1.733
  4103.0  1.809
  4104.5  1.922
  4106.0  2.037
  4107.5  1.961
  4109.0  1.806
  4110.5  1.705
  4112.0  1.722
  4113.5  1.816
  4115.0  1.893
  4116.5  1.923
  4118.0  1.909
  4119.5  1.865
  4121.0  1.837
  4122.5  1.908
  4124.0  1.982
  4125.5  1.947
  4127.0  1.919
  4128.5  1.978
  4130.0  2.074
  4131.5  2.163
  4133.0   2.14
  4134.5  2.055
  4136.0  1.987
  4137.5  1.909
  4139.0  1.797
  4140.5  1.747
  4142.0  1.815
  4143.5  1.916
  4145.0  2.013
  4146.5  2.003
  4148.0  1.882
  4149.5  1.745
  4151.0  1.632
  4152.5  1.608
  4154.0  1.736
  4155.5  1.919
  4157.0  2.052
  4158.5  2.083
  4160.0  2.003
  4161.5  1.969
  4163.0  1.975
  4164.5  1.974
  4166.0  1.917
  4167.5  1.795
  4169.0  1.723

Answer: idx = 4046.0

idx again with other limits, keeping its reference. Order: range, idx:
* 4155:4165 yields 4155.5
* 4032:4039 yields 4032.5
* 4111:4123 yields 4112.0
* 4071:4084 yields 4071.5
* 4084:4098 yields 4095.5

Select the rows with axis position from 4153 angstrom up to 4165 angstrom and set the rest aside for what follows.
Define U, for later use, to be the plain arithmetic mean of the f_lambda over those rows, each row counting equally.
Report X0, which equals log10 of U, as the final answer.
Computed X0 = 0.293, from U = 1.96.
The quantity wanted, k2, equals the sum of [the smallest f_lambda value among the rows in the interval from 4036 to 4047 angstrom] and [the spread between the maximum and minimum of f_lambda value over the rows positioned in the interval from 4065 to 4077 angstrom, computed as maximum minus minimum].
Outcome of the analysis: 2.20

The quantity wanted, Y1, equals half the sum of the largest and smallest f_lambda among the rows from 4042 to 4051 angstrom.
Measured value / 2.04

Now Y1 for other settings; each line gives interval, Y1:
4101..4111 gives 1.87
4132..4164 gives 1.87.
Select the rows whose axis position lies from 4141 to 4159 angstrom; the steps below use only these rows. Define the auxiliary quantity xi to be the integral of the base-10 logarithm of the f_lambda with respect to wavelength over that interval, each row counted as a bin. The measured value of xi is 4.8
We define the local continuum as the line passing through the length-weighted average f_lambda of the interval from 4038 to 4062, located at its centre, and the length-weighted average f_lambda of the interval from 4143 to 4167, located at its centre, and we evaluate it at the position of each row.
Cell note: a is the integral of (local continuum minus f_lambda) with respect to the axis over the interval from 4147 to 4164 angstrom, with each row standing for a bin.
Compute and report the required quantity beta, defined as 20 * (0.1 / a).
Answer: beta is 5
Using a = 0.4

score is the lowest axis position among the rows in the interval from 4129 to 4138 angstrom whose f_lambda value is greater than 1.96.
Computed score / 4130.0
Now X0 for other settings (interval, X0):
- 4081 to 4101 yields 0.292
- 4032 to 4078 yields 0.274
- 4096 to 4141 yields 0.278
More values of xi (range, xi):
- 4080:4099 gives 5.6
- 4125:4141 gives 4.7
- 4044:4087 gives 11.7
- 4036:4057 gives 6.3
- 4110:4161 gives 14.2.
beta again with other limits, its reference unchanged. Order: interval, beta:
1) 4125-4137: -1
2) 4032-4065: 3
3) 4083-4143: -4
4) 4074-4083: 4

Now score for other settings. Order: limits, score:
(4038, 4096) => 4041.5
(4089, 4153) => 4089.5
